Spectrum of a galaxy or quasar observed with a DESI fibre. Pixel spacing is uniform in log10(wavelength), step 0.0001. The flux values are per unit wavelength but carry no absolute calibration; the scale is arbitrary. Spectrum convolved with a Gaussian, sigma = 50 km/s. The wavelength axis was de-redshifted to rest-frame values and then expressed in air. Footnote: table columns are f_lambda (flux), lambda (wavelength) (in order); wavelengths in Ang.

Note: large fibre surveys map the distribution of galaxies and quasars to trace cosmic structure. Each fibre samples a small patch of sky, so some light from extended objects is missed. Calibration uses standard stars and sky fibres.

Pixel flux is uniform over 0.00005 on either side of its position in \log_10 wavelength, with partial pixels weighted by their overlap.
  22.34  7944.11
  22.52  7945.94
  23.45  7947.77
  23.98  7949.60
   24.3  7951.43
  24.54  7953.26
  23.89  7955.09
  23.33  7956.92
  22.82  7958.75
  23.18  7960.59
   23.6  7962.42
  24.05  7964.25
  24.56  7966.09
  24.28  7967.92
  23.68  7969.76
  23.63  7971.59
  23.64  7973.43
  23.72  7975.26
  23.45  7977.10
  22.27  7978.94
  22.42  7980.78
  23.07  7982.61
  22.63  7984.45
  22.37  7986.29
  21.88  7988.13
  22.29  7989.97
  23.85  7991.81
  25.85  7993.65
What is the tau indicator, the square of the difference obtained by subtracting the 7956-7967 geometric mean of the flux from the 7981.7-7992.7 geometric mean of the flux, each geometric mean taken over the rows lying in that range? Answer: 0.83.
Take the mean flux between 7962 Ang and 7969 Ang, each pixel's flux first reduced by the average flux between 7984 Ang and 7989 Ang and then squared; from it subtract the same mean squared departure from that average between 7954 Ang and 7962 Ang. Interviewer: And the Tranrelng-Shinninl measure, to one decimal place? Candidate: 2.3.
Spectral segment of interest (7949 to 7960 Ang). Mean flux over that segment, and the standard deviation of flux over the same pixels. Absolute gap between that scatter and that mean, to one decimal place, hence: 23.2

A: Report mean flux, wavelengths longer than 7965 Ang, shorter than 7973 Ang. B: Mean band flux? 24.0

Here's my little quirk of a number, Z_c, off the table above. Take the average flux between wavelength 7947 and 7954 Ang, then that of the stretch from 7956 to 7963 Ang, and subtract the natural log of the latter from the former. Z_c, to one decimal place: 20.9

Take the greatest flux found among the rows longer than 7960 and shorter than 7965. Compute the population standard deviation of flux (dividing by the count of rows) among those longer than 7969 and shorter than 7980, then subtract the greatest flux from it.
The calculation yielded -23.5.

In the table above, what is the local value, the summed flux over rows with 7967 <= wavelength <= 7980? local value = 165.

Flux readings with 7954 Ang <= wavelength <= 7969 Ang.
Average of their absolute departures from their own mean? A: 0.48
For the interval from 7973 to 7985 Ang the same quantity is 0.50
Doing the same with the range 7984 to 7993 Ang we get 0.51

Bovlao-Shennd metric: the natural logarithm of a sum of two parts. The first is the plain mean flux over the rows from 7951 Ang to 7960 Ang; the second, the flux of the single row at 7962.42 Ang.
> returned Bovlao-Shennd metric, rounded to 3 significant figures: 3.86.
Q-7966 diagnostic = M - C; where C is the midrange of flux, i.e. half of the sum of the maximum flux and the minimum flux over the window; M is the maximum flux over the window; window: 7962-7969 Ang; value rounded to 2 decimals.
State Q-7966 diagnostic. 0.48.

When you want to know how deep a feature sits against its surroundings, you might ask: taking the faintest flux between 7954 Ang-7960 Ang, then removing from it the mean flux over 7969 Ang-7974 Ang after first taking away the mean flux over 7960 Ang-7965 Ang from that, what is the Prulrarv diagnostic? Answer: 22.8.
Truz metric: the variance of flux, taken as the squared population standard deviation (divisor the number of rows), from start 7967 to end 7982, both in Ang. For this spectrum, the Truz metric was 0.41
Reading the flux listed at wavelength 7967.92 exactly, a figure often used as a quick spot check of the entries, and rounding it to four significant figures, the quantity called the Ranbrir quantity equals 24.28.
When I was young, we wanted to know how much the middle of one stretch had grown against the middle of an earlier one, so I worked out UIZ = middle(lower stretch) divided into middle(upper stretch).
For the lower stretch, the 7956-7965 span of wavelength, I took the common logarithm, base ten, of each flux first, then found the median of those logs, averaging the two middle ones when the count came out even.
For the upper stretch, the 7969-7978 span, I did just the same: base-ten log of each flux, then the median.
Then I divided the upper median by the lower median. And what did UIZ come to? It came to 1.004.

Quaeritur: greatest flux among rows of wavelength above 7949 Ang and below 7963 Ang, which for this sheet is 24.54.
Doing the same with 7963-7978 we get 24.56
